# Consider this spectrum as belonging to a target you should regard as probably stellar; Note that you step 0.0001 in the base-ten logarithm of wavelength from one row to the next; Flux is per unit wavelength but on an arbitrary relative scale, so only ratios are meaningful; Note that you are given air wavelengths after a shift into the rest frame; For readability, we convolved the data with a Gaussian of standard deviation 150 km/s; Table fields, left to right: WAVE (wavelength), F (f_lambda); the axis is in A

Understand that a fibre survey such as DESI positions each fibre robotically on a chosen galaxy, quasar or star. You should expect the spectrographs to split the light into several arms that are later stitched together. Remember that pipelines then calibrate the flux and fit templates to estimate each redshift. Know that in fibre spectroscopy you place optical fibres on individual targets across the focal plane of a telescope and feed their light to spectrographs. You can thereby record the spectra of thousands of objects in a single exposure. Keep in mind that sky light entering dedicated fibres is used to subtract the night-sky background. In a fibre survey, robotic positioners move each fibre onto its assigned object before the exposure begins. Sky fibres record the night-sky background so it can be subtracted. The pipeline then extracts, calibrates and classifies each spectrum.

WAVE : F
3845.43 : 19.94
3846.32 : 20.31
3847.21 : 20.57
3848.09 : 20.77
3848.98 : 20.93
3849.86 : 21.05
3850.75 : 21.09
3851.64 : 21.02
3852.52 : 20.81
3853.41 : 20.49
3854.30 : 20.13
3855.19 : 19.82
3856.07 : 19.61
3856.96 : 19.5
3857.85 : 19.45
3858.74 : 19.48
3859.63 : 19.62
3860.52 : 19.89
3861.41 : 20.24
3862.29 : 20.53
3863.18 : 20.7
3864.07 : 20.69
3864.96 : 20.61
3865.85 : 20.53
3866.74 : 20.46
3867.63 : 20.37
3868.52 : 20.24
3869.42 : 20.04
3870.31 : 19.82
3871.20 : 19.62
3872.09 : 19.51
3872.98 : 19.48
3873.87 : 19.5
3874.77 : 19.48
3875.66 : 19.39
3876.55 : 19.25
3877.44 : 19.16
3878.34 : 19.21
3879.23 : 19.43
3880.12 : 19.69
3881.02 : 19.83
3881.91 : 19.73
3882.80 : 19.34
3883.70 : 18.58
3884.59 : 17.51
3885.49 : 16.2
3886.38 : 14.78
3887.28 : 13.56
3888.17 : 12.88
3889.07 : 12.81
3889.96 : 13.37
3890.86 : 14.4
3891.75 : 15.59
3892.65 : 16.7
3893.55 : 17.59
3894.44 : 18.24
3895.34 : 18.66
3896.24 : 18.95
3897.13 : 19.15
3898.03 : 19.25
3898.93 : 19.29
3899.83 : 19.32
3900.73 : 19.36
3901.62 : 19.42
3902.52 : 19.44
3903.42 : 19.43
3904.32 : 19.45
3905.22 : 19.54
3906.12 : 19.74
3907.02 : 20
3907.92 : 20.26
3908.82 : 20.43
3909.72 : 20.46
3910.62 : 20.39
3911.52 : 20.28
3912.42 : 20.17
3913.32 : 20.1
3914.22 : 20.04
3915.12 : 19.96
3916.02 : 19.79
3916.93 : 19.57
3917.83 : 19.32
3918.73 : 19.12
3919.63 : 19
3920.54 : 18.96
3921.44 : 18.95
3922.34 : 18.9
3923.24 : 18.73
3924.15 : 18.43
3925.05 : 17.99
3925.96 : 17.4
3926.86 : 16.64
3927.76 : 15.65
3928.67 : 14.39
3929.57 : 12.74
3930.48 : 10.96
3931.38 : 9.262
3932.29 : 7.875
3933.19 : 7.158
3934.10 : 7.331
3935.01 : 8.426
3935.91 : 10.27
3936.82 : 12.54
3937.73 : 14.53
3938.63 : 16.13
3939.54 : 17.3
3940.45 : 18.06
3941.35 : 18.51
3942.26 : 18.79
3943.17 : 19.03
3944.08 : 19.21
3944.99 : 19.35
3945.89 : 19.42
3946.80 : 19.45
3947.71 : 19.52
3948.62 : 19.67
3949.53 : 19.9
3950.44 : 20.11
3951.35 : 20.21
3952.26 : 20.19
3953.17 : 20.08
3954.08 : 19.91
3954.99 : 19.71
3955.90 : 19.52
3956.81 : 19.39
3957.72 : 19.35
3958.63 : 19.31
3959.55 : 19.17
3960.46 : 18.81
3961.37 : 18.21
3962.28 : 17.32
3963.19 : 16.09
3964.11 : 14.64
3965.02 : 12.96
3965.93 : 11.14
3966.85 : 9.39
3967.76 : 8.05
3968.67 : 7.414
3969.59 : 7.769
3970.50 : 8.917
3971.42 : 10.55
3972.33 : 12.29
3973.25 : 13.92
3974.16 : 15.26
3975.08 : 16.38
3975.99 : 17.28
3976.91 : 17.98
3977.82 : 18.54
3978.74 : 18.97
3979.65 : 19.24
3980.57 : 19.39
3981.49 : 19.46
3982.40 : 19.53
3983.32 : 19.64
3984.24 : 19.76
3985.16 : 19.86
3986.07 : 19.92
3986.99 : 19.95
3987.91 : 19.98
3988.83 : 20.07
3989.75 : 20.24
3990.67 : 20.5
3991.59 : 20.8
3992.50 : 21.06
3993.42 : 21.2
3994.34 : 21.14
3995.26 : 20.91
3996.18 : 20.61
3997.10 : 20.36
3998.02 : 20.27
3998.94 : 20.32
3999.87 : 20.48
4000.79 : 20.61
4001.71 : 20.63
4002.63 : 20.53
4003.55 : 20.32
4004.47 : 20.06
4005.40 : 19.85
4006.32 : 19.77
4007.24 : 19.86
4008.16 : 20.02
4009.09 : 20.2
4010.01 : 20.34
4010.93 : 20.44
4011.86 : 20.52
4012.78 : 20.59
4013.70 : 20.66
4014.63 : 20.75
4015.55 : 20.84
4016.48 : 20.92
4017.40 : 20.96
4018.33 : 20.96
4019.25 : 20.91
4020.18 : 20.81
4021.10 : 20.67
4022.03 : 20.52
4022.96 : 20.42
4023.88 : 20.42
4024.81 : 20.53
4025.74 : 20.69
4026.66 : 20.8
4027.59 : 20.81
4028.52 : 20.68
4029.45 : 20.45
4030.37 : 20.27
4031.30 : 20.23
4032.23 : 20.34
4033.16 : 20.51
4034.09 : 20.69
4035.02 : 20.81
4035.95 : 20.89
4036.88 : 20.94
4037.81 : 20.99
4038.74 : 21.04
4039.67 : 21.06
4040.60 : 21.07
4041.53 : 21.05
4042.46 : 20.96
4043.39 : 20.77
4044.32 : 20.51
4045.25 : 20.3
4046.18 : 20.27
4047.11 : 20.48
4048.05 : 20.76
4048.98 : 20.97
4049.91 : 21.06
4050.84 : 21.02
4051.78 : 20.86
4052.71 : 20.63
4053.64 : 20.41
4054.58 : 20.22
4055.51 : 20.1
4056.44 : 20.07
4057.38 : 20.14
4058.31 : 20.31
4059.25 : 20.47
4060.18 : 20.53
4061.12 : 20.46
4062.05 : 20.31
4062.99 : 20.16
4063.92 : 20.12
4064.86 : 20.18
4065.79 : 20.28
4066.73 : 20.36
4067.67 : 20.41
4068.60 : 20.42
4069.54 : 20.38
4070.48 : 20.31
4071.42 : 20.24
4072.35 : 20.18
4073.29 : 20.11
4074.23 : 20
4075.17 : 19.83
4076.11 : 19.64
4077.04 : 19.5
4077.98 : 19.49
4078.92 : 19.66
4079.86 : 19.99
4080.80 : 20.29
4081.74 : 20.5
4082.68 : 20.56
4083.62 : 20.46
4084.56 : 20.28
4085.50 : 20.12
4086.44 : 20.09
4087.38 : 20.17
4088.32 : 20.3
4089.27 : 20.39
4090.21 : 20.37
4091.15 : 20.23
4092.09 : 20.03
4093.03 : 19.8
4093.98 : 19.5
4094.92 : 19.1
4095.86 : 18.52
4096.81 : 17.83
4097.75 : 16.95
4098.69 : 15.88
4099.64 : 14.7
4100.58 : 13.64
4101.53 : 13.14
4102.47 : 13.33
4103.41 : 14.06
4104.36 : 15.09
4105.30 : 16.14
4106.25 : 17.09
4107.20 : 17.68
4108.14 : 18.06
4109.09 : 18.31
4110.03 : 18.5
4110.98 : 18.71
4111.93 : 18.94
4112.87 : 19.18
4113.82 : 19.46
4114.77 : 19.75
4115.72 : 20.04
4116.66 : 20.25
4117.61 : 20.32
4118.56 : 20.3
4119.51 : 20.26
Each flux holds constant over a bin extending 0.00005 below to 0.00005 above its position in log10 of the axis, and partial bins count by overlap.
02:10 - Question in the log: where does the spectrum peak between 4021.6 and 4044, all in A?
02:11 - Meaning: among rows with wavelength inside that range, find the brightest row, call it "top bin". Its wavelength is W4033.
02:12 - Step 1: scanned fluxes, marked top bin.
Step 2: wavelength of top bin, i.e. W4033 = 4040.60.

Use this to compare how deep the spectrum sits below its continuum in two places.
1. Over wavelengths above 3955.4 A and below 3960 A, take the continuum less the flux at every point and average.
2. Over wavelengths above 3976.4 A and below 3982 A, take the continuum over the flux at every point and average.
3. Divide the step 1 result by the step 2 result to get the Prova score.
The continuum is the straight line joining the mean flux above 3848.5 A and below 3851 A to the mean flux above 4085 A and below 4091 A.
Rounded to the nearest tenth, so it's 1.2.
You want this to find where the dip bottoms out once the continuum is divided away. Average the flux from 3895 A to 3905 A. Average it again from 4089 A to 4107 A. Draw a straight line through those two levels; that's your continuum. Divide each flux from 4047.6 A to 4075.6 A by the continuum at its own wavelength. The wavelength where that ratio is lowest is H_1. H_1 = 4075.17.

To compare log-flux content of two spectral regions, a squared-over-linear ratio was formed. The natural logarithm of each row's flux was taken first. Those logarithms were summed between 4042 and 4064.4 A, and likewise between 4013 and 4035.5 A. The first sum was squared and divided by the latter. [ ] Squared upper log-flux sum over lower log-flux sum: 72.3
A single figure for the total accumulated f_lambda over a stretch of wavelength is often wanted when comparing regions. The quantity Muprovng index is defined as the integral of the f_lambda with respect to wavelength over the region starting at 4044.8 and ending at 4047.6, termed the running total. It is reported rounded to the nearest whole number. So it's 57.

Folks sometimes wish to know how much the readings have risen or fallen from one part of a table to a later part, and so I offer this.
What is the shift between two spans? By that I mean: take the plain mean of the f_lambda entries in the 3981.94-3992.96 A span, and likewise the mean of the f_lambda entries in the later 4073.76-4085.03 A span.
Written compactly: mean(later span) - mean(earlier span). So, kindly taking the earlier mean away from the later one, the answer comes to 0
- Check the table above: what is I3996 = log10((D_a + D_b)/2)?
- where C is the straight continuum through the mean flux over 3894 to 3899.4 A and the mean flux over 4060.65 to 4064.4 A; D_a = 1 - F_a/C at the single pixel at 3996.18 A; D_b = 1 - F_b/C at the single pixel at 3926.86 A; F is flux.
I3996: -1.4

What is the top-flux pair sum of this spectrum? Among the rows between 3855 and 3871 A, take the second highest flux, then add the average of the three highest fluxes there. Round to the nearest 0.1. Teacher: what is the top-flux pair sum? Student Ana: 41.4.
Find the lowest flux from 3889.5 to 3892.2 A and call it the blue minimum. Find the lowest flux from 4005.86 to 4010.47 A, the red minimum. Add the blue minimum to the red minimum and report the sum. 33.1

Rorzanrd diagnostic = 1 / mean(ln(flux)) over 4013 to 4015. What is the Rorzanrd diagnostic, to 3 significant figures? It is 0.330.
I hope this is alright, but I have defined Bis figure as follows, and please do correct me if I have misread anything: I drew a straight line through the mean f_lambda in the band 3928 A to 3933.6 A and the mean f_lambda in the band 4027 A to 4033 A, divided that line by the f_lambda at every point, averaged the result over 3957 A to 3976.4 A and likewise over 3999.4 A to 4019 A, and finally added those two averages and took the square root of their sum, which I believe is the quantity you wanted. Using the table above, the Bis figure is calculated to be 1.42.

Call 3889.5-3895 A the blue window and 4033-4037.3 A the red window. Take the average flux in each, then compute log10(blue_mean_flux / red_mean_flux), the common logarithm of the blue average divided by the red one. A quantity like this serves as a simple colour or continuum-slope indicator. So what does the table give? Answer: -0.11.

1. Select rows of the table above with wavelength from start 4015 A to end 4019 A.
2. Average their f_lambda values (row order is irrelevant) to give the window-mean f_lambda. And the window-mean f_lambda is 20.9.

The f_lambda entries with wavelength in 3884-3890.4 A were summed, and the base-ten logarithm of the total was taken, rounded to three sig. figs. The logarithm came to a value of 2.00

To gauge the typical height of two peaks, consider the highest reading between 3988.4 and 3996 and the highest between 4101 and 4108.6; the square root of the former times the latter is 19.6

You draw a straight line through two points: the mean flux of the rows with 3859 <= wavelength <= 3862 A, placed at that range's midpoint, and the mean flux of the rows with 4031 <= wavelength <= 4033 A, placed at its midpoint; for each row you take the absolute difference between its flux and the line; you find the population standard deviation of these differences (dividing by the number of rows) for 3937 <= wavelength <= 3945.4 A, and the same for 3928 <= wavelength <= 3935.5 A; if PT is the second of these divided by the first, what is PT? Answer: 1.6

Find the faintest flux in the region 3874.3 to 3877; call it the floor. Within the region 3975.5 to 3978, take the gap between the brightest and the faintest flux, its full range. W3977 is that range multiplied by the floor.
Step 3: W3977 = 24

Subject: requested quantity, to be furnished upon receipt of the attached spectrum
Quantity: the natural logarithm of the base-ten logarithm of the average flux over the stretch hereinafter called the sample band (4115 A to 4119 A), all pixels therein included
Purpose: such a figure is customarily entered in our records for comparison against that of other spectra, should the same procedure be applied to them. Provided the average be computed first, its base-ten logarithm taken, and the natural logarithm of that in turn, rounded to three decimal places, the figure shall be 0.267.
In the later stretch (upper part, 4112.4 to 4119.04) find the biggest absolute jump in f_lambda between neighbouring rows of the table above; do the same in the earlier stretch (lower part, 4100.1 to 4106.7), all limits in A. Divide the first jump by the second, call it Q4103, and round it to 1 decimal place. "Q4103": 0.3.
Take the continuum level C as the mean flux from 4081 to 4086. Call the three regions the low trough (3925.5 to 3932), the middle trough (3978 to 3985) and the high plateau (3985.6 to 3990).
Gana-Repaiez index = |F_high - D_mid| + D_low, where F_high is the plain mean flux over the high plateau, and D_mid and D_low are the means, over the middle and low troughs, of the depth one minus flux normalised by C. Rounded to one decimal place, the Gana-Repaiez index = 20.3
